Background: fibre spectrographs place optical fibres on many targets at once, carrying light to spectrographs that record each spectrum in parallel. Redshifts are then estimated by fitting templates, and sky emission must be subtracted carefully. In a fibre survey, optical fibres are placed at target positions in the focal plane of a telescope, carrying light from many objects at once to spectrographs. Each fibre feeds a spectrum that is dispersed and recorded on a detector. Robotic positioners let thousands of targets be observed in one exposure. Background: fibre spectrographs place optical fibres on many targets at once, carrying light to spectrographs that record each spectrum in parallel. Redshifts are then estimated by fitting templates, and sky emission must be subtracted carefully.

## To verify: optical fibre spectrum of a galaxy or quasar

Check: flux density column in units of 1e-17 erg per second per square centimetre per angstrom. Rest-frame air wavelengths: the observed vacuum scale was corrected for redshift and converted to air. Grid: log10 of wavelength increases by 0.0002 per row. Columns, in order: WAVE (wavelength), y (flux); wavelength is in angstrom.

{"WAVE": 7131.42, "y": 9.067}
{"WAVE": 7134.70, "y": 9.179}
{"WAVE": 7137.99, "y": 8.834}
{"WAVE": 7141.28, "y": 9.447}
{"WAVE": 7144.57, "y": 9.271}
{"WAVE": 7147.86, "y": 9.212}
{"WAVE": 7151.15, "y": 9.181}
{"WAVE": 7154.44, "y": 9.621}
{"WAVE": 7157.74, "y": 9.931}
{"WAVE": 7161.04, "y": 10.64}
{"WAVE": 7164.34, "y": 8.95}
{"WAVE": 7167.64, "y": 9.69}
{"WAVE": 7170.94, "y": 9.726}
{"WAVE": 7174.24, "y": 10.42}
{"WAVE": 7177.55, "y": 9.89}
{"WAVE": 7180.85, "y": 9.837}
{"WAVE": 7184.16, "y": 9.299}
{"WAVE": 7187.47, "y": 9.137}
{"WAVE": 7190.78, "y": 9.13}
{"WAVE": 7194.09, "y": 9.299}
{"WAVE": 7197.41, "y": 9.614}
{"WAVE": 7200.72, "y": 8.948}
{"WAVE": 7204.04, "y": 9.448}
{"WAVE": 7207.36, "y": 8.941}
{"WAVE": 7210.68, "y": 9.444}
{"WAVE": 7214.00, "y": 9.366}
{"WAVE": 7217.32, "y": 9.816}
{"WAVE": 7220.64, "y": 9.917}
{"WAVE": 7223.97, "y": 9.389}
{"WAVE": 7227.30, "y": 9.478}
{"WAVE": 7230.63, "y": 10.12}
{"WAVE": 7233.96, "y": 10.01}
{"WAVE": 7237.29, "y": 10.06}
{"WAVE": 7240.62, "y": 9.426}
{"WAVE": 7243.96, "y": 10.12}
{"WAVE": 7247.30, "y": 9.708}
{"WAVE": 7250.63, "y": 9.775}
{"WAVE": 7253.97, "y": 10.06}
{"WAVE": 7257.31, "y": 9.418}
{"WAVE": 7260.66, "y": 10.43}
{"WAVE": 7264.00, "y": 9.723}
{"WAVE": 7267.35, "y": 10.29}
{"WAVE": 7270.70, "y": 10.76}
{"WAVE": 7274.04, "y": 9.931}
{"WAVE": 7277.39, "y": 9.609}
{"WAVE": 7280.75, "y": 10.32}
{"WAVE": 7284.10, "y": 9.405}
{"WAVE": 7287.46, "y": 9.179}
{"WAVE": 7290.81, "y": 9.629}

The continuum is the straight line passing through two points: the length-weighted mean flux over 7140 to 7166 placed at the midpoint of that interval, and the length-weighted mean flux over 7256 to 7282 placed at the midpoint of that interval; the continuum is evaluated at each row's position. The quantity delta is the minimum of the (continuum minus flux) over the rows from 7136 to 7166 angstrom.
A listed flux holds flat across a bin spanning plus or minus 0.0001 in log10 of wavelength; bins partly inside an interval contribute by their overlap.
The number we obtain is -1.07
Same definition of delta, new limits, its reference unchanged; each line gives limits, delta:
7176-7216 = -0.25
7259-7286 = -0.69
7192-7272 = -0.69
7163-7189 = -0.79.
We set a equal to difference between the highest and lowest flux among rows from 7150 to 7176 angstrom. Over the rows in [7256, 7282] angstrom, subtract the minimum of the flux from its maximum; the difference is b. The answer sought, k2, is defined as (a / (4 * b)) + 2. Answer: 2.31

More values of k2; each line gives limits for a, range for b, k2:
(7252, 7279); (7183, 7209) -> 2.50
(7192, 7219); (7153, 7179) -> 2.13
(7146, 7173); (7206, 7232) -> 2.36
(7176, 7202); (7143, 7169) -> 2.14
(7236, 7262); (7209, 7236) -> 2.34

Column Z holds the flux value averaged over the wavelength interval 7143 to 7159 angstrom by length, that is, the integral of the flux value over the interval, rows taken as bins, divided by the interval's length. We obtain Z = 9.43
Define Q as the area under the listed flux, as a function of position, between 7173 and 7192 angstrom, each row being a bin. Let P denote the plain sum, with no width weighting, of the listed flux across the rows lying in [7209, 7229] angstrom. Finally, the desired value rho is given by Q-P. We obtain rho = 125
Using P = 57.4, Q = 183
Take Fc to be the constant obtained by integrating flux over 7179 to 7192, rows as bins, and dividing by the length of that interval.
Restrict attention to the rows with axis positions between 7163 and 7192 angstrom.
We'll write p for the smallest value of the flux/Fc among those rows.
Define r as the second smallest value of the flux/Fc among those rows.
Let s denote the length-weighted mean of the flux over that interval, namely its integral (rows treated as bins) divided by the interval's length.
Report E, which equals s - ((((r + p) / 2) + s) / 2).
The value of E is 4.31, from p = 0.96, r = 0.97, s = 9.6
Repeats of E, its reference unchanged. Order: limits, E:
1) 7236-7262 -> 4.43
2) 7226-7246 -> 4.43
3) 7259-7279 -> 4.55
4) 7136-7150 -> 4.11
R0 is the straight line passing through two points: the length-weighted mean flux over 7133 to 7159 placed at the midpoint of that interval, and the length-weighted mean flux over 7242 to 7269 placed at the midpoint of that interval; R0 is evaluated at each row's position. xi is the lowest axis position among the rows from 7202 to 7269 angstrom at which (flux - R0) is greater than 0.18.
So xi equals 7230.63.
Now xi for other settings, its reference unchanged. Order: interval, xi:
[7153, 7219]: 7154.44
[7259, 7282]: 7260.66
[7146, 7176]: 7154.44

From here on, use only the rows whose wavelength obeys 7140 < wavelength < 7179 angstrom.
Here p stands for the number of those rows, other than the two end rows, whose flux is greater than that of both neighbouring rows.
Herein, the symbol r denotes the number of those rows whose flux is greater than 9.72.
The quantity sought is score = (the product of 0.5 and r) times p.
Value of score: 5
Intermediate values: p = 2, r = 5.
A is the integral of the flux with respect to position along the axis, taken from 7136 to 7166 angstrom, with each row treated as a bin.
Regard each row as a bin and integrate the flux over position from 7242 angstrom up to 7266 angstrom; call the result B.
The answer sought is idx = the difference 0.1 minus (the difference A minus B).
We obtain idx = -46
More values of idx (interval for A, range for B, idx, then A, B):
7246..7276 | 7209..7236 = -38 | 300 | 262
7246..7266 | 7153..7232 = 560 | 197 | 757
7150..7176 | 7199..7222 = -38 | 254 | 216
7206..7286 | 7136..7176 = -402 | 785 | 383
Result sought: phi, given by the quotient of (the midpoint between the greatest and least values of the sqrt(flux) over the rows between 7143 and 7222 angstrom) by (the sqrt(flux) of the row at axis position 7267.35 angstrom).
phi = 0.97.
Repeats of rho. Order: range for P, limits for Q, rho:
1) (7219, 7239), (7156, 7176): 139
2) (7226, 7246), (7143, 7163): 133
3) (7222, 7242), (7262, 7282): 144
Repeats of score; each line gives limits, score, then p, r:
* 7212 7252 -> 14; 4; 7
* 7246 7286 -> 16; 4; 8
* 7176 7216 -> 3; 3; 2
